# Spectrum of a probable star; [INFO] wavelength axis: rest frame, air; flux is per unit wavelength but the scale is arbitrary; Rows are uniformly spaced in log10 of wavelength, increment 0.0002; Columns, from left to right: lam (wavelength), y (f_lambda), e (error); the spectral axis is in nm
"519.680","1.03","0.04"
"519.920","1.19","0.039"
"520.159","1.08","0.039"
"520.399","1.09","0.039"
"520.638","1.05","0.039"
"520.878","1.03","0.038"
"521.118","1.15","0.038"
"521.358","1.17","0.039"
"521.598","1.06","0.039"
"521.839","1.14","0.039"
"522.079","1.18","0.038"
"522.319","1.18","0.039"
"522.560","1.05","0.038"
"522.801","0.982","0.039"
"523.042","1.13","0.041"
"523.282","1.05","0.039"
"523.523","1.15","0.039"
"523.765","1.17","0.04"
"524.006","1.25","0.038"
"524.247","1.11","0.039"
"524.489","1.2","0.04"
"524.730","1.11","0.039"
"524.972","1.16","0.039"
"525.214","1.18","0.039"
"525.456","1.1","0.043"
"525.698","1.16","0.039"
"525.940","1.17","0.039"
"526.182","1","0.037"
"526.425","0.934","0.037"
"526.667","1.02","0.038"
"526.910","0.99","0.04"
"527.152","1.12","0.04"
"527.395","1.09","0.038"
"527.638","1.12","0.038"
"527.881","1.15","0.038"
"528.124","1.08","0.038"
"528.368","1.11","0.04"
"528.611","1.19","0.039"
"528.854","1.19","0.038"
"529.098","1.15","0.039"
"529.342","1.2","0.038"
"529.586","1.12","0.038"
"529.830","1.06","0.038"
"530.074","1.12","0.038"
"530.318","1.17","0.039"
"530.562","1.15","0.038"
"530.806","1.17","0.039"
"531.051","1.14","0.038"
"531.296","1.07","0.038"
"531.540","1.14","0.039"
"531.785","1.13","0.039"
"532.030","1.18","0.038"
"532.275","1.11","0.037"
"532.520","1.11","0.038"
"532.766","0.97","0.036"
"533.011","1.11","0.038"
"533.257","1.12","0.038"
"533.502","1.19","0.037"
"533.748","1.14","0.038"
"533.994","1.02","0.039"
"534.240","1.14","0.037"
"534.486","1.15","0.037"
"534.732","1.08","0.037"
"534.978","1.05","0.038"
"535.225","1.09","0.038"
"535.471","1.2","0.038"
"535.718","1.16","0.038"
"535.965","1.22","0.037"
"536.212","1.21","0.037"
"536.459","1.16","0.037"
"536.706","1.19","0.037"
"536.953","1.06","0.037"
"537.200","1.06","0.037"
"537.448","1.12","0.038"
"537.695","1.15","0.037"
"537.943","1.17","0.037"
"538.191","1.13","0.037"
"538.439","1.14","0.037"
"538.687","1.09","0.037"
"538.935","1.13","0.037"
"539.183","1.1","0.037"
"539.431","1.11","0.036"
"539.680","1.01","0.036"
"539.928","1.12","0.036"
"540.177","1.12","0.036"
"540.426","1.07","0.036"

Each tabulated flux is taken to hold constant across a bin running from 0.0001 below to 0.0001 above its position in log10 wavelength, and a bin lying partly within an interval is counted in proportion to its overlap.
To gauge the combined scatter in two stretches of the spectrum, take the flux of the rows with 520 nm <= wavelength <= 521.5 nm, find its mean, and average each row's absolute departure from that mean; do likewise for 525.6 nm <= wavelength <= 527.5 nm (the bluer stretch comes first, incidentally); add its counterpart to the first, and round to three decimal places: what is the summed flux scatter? 0.118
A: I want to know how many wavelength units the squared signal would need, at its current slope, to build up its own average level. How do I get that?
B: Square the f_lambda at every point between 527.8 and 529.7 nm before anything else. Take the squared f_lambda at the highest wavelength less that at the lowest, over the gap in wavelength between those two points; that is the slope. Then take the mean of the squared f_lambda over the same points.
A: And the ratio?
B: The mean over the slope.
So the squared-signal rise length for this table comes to -33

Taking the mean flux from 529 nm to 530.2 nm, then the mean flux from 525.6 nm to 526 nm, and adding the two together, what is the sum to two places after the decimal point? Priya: 2.29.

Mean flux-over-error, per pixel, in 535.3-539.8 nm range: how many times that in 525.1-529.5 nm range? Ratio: 1.07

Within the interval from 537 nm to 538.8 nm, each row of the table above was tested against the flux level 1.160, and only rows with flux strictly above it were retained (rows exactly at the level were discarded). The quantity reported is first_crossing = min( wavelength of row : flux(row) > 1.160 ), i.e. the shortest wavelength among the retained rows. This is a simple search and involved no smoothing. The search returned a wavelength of 537.943 nm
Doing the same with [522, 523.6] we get 522.079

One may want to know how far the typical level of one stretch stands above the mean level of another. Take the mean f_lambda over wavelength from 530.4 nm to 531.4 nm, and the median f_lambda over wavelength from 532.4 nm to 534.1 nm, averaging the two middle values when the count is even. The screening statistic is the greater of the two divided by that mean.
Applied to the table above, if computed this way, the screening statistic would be 1.000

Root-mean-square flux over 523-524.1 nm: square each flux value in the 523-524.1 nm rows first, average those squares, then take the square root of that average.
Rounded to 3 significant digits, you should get 1.15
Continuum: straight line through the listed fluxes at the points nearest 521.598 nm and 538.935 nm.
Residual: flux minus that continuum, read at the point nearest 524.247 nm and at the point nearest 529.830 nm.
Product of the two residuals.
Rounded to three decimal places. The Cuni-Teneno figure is -0.001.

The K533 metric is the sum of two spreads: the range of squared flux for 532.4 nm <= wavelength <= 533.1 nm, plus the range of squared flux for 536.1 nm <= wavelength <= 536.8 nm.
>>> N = 0.41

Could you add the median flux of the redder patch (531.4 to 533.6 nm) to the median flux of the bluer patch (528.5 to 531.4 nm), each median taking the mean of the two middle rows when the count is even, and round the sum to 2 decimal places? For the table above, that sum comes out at 2.27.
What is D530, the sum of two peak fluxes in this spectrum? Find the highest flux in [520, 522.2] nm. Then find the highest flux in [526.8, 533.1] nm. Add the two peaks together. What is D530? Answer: 2.38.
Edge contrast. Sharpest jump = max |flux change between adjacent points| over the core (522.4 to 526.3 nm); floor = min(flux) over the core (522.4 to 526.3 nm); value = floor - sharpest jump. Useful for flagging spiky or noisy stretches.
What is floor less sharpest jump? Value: 0.81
